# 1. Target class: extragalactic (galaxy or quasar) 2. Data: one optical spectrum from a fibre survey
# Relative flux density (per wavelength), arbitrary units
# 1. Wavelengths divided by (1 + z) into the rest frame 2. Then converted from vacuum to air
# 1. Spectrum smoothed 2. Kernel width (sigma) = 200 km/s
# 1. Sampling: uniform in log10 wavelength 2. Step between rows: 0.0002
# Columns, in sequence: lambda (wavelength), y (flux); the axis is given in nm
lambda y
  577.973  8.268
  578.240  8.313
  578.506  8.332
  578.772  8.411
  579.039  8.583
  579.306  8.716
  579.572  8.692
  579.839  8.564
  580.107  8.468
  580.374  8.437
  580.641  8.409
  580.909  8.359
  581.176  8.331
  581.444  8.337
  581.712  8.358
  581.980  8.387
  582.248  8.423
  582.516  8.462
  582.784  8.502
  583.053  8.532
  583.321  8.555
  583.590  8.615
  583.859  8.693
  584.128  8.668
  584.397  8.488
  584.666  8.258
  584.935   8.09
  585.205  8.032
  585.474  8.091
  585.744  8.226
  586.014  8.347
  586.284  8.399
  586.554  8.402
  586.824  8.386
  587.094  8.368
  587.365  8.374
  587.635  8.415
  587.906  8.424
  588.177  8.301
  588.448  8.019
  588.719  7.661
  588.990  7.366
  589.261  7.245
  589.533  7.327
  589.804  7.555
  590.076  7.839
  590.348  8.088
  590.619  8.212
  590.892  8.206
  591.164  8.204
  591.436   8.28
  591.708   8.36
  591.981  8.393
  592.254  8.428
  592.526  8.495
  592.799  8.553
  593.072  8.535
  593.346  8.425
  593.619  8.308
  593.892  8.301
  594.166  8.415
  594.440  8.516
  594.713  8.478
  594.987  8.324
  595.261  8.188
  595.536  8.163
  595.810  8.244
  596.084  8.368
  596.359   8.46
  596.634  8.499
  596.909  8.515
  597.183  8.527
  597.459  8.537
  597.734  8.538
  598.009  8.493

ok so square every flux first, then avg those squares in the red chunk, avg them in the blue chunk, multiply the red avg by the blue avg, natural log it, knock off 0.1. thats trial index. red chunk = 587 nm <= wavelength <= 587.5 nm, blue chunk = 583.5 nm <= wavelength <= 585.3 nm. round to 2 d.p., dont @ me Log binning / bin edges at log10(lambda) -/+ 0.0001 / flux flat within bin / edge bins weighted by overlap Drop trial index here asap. 8.41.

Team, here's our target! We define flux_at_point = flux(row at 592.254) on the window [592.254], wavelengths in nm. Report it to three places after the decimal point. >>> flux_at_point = 8.428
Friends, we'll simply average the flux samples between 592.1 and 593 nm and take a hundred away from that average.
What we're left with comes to -91.5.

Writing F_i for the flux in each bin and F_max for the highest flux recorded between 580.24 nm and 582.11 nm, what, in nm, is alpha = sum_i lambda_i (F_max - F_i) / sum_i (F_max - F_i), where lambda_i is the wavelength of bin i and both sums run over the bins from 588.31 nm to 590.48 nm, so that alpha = 589.35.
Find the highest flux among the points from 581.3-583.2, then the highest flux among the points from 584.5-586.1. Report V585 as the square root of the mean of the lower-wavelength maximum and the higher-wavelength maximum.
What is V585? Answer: 2.91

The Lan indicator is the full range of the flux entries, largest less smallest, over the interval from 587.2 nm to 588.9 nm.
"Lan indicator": 0.76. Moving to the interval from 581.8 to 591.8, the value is 1.45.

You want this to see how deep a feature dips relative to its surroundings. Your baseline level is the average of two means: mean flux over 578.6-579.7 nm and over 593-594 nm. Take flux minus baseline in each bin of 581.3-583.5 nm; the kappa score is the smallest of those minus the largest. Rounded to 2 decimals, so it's -0.22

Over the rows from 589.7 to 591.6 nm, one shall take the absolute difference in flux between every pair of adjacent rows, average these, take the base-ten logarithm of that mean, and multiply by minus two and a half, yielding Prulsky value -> 2.3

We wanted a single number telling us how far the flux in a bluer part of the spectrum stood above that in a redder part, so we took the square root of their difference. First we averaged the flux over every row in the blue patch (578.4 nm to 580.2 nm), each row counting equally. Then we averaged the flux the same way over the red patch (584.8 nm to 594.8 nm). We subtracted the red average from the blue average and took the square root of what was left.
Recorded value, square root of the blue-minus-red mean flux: 0.59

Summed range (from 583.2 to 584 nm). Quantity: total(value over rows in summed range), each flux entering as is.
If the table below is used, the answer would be 25.9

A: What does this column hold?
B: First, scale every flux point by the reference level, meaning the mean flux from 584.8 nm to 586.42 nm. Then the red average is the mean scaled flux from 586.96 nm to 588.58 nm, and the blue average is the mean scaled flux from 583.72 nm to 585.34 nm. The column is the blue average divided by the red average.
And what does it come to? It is 1.01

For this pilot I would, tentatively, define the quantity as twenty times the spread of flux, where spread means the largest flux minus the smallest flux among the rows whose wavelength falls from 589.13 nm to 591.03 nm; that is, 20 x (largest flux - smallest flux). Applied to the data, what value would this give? 19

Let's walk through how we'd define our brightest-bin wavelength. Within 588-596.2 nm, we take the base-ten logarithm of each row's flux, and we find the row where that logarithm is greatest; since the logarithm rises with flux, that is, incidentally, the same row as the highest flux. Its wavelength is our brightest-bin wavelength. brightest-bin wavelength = 592.799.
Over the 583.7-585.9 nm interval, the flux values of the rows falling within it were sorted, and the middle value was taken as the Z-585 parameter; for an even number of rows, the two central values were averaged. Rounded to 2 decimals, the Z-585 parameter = 8.24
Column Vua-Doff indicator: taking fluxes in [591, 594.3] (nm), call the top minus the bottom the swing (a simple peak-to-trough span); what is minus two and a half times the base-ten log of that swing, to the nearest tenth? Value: 1.1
